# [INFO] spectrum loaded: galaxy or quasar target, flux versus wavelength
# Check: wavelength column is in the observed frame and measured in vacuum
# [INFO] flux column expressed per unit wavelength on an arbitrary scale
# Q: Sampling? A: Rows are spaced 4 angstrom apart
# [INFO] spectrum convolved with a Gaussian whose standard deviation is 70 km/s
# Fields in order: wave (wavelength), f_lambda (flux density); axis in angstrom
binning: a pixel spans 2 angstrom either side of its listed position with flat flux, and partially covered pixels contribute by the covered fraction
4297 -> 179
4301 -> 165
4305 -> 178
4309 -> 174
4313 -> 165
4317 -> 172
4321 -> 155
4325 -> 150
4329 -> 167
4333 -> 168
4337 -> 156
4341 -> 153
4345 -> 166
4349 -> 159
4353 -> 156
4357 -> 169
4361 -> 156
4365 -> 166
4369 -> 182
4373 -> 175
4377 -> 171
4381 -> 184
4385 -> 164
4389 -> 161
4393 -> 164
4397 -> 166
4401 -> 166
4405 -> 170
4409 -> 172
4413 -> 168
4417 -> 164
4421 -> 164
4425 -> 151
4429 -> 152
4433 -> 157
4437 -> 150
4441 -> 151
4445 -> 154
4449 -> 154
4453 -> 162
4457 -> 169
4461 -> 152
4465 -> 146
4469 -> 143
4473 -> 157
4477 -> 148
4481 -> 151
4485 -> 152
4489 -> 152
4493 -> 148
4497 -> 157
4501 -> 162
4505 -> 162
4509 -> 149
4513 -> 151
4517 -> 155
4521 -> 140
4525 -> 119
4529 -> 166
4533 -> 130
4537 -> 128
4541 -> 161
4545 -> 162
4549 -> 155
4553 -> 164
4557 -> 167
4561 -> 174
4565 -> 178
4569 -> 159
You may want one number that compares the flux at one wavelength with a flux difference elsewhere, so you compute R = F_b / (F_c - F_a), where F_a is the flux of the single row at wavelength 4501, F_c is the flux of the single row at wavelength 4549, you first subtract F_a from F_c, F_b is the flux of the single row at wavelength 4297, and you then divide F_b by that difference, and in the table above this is -26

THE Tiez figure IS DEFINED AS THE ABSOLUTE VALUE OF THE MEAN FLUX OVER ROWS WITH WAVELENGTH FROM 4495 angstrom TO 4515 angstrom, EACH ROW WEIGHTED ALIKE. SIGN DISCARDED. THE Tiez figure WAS 156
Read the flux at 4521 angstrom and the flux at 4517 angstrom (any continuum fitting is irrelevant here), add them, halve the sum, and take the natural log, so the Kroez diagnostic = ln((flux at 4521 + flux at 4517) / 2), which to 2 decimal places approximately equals 4.99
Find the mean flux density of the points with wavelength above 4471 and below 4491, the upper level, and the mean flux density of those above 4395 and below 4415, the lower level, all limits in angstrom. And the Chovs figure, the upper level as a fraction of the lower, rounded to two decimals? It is 0.90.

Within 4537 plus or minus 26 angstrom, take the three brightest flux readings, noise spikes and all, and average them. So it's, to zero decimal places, 169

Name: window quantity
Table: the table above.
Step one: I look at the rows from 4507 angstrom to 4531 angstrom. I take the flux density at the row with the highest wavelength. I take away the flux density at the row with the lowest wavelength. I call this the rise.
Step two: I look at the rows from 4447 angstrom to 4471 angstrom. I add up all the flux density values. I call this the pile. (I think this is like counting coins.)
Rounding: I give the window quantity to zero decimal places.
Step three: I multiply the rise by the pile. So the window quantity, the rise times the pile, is 15742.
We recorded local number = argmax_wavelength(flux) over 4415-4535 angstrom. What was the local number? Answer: 4457 angstrom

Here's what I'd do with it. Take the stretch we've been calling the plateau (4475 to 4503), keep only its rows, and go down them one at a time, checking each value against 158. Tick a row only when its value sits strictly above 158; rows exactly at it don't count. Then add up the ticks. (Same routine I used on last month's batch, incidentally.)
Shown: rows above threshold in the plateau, 1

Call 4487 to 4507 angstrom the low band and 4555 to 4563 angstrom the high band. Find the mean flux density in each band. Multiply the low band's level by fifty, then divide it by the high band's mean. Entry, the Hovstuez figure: 45.8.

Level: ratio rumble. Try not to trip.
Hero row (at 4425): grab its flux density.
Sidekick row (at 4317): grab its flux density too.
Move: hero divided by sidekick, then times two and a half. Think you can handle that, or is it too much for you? 2.19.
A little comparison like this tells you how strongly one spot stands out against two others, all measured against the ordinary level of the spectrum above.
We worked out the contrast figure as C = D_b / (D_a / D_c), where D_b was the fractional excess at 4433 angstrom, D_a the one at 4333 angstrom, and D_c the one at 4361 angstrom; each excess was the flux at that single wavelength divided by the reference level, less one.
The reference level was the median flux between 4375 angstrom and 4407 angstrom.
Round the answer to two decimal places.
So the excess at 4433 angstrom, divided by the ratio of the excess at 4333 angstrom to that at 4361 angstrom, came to 0.27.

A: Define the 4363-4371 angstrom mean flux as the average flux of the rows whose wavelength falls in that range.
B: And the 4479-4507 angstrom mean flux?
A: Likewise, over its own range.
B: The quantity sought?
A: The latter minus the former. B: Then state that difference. -19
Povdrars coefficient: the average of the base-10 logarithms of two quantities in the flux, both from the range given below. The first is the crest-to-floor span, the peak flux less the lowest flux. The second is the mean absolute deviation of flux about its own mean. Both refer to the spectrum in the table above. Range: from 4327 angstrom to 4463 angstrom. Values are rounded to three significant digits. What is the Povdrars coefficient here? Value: 1.19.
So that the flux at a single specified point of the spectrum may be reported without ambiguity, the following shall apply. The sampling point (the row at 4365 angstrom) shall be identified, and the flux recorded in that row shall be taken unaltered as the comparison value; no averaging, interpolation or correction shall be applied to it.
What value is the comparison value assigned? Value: 166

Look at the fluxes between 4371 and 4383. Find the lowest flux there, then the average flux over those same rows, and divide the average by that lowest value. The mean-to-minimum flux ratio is 1.03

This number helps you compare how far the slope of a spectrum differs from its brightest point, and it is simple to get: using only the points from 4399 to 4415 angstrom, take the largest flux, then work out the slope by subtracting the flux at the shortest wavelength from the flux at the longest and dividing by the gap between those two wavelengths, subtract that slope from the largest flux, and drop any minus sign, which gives 172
